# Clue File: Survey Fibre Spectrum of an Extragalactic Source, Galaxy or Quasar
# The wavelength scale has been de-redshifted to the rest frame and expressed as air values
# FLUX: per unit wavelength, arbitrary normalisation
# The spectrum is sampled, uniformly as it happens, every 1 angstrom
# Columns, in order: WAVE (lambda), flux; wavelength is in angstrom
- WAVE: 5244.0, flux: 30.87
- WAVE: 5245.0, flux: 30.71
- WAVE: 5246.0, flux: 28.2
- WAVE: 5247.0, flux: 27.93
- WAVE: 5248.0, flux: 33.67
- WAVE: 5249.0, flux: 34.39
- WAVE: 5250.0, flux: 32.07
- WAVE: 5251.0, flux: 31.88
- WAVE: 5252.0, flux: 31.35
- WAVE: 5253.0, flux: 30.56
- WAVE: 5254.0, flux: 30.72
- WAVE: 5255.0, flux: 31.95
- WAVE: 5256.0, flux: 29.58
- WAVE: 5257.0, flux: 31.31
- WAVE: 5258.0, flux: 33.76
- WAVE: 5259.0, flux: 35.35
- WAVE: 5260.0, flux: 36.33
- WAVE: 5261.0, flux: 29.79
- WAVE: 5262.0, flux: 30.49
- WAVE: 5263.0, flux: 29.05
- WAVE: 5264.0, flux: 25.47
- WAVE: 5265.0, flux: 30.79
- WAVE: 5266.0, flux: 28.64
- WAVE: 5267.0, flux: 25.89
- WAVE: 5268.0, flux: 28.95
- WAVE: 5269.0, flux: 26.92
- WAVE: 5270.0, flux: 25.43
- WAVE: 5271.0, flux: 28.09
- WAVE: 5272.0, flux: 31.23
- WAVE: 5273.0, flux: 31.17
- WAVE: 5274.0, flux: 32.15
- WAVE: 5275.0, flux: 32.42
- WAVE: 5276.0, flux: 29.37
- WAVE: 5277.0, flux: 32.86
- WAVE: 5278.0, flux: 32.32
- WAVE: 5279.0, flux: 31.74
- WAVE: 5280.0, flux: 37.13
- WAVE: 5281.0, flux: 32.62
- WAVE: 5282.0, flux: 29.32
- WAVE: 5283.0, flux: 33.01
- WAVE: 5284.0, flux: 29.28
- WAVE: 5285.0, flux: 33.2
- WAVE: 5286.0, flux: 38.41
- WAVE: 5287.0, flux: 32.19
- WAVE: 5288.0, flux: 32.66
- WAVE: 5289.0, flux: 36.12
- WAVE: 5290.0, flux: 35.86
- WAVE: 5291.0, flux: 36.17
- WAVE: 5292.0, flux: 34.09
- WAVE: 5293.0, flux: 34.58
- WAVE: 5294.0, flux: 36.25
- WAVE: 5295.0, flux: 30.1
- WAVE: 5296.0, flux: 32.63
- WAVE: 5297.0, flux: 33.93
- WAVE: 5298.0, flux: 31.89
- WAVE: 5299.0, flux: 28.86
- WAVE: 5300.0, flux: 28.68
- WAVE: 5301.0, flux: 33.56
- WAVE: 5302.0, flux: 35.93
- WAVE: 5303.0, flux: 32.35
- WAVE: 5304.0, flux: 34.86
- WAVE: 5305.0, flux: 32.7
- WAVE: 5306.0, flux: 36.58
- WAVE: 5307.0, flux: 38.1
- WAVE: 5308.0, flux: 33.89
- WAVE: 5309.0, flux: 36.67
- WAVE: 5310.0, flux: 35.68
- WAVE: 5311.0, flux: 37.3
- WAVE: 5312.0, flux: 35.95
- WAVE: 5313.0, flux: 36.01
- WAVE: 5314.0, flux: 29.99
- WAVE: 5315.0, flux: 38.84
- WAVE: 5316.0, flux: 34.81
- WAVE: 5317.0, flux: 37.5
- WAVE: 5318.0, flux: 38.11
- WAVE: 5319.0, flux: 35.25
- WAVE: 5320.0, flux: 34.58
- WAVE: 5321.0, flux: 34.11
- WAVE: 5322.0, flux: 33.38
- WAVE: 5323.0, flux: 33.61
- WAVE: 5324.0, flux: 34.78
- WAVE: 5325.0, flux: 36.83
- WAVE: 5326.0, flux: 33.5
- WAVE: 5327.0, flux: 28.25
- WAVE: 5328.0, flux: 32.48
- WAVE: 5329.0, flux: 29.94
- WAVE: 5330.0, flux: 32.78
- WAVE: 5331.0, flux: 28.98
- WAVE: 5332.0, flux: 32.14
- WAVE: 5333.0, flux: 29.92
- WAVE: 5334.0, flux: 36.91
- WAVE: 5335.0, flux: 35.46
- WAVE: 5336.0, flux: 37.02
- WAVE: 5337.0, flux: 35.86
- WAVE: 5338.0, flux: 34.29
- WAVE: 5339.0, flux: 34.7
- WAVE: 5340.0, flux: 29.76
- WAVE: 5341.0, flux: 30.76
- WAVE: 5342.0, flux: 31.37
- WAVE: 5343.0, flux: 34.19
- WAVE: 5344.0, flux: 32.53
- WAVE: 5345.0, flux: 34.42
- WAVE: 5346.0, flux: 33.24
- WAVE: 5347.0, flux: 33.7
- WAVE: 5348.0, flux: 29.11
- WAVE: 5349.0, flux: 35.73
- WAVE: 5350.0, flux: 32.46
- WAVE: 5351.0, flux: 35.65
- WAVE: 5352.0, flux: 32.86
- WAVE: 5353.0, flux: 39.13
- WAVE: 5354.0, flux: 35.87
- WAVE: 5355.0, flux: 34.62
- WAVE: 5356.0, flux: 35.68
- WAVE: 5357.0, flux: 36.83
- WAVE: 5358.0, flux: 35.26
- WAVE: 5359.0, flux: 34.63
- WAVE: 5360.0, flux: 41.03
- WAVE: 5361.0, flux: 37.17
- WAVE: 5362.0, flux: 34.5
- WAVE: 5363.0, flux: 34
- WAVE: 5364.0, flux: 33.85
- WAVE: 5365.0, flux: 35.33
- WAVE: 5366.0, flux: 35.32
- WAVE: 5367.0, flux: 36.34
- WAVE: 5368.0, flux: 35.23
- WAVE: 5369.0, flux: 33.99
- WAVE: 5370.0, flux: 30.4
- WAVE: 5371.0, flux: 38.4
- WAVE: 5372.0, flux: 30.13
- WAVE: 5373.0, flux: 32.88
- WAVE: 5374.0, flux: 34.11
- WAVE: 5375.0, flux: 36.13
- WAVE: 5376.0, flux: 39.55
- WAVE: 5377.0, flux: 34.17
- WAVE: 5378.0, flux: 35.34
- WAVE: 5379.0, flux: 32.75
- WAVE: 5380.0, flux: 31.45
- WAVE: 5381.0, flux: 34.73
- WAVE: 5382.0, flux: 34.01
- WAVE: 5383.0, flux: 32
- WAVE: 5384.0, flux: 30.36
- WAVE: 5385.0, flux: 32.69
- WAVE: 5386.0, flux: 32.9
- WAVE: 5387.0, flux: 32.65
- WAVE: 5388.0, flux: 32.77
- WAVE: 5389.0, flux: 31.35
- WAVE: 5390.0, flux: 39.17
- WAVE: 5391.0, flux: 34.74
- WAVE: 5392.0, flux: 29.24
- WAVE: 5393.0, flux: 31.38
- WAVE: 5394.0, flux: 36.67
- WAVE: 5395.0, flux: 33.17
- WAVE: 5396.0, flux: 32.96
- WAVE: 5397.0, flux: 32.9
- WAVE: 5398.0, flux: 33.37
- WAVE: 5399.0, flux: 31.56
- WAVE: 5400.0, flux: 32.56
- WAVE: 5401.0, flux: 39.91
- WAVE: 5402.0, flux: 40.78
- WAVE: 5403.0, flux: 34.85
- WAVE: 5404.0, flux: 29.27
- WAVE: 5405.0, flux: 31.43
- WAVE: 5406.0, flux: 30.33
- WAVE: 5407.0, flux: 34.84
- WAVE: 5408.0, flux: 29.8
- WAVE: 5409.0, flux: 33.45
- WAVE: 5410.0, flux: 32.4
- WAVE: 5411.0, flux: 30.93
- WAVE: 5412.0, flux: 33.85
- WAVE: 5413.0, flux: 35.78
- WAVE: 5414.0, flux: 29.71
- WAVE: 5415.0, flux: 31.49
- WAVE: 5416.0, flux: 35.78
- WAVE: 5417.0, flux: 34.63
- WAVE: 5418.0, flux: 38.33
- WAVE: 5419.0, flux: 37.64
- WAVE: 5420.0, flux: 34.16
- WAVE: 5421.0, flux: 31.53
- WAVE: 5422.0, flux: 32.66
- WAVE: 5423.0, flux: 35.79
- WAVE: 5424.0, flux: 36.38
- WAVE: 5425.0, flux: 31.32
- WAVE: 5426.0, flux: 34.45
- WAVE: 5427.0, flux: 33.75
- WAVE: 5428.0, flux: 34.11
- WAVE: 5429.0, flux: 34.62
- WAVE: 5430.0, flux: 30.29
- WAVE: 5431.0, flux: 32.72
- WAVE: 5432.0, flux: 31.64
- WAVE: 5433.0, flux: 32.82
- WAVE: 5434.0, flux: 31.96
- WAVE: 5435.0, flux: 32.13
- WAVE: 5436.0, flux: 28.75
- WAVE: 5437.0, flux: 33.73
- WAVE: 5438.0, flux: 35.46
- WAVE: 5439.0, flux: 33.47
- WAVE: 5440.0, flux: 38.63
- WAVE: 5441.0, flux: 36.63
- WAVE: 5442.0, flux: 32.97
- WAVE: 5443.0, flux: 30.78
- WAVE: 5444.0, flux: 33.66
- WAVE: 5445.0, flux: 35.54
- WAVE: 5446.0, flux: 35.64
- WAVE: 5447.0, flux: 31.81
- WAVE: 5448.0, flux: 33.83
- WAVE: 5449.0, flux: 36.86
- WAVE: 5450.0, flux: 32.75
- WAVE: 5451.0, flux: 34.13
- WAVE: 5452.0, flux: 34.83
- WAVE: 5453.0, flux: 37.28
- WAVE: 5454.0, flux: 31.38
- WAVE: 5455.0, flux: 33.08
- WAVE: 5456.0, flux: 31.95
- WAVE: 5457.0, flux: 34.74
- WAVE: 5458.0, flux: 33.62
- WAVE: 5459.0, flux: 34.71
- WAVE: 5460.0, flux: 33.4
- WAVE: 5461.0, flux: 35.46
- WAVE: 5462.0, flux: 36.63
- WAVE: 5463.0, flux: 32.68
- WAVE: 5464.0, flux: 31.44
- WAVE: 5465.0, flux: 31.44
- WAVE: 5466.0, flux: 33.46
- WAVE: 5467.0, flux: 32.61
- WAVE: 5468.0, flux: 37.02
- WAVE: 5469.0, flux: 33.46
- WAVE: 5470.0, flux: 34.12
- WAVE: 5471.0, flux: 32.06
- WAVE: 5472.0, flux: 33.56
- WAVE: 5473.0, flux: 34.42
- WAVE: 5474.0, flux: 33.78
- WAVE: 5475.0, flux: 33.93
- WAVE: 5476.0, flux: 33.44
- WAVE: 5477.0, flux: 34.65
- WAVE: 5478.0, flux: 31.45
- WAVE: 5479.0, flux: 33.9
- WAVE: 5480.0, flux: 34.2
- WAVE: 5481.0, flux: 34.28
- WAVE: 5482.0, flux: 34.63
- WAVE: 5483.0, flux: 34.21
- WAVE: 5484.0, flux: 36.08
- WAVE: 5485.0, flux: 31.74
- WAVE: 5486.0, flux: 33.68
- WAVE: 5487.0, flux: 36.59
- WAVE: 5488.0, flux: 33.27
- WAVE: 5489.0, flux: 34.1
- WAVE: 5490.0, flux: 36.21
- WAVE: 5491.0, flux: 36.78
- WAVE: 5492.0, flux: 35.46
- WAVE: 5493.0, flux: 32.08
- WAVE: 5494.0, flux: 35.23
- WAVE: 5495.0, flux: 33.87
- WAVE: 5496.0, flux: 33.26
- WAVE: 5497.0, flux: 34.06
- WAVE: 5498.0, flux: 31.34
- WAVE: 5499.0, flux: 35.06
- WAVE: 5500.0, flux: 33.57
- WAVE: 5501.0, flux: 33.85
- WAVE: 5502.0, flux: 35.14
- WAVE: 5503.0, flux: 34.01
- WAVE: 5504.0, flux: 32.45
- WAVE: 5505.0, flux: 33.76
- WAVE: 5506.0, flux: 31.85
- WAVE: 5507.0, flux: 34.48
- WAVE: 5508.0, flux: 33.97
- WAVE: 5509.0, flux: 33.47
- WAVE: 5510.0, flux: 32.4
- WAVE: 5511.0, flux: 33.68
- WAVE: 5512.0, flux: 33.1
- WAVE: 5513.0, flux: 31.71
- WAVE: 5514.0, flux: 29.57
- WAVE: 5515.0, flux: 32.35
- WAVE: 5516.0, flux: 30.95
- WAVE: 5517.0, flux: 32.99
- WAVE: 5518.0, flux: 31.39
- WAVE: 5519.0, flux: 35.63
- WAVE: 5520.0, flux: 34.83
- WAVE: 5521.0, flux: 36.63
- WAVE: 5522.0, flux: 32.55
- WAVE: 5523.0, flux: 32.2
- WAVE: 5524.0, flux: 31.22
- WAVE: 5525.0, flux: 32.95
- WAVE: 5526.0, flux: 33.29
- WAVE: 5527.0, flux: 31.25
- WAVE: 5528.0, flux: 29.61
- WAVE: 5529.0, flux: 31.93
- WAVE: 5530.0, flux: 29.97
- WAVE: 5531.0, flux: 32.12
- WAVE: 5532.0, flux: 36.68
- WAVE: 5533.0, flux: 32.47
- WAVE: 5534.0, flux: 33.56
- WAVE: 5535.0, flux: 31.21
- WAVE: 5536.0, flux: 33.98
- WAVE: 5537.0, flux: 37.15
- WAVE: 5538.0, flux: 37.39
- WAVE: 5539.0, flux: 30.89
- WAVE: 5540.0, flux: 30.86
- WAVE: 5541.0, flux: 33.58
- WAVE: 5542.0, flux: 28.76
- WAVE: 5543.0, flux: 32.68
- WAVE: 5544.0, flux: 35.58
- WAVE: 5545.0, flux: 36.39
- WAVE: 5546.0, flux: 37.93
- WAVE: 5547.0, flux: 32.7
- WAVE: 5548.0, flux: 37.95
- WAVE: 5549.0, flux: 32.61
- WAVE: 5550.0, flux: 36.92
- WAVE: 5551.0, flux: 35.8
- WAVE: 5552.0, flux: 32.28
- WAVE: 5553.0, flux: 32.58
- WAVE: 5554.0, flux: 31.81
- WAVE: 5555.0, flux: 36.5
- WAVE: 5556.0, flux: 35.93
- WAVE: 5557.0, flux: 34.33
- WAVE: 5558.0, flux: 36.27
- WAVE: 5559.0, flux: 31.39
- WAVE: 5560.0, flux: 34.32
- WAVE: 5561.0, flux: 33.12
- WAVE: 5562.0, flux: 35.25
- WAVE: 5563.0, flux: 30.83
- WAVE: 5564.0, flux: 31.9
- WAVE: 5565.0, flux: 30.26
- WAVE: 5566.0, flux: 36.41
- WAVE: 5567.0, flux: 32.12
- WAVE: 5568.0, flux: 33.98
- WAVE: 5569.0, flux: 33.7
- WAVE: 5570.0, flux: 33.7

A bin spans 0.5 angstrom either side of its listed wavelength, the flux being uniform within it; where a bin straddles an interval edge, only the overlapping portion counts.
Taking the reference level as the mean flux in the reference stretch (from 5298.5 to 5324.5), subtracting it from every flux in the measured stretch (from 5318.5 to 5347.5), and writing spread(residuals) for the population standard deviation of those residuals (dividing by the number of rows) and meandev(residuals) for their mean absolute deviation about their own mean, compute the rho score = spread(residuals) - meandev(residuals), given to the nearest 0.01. 0.46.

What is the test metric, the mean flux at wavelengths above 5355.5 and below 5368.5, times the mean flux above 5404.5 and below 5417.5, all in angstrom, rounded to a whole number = 1168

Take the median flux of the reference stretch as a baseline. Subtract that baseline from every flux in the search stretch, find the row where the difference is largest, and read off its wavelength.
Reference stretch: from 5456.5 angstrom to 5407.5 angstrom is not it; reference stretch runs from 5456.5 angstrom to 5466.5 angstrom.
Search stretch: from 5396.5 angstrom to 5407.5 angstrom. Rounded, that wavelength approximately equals 5402.0 angstrom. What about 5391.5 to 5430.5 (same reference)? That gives 5402.0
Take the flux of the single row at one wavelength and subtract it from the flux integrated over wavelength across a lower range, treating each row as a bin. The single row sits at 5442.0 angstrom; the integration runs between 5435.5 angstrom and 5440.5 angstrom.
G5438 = 137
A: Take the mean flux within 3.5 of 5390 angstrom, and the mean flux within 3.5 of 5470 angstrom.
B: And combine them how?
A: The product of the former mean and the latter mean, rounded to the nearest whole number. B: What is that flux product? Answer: 1120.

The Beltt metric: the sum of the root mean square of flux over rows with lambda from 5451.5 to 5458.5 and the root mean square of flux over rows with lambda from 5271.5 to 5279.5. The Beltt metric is 66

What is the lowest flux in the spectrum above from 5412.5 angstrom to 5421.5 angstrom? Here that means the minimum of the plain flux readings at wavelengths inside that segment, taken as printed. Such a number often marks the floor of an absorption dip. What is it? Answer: 29.71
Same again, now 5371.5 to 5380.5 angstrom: 30.13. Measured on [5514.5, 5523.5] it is 30.95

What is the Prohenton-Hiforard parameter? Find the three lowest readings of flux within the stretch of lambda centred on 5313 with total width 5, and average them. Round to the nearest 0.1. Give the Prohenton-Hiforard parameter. 34.0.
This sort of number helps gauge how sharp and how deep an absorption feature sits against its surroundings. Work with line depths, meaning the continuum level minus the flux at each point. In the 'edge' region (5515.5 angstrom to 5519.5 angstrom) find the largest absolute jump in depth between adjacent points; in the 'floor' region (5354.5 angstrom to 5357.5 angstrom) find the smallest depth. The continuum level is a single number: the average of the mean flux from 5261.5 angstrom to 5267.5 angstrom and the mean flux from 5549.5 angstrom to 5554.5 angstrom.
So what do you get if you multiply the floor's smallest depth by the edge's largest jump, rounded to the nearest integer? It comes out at -24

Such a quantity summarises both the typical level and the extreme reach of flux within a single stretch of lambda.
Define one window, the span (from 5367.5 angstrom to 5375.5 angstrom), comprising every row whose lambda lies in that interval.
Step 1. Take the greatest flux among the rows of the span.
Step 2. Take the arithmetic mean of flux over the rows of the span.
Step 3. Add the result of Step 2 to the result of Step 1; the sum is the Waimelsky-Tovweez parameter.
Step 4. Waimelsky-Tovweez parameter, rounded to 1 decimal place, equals 72.3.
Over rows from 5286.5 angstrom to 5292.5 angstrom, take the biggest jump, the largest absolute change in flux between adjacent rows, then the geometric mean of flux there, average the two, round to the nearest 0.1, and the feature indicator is 19.0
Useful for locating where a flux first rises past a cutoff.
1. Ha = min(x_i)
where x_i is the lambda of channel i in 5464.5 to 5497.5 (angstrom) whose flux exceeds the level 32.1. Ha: 5466.0 angstrom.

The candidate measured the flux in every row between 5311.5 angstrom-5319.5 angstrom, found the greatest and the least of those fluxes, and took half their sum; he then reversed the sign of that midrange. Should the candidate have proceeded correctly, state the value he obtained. -34.4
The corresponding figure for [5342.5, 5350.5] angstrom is -32.4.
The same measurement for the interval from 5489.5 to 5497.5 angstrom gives -34.4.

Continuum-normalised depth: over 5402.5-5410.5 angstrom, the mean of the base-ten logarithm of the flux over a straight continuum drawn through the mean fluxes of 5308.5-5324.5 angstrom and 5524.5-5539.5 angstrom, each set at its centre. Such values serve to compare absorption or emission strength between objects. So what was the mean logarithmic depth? -0.032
